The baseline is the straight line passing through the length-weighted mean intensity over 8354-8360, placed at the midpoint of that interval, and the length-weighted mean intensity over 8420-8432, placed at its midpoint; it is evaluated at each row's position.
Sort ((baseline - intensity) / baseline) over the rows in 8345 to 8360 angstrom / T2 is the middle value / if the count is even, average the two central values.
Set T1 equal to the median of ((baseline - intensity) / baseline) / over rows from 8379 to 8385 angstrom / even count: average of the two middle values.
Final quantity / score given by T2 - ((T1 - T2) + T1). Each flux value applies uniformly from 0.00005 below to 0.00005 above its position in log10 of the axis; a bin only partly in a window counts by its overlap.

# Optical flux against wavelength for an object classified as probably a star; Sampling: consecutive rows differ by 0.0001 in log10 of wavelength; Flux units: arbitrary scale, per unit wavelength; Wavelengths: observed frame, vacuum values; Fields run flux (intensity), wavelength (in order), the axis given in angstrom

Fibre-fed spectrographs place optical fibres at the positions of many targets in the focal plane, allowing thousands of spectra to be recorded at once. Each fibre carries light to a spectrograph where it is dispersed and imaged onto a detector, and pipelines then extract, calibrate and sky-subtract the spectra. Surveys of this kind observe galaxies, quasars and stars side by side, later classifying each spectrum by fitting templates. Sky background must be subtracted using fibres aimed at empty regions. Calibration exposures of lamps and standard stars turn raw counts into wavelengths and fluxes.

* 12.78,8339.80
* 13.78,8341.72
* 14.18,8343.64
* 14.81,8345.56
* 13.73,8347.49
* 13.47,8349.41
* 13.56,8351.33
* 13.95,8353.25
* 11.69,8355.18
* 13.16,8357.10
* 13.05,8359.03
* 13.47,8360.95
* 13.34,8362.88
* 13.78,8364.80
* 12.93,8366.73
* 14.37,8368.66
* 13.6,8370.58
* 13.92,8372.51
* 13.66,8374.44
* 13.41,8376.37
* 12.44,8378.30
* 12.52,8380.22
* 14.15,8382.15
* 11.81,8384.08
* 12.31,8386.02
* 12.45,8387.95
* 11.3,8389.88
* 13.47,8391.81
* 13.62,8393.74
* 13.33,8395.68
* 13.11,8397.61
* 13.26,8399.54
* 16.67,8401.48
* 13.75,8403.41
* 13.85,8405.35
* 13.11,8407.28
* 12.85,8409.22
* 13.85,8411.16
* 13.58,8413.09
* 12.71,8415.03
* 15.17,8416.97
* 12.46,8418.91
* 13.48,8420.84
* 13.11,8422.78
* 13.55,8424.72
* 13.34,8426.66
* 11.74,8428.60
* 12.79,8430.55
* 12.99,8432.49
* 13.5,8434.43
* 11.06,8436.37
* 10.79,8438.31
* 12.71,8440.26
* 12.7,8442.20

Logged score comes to -0.2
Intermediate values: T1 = 0.02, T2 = -0.069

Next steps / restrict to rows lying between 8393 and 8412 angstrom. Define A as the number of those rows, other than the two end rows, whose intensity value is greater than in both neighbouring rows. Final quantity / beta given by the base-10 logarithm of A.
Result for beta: 0.30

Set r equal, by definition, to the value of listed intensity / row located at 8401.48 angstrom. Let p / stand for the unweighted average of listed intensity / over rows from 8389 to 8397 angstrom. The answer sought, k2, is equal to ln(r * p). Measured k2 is 5.37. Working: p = 12.9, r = 16.67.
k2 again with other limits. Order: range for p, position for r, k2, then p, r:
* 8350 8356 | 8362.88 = 5.16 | 13.1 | 13.34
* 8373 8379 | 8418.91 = 5.10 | 13.2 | 12.46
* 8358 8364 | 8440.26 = 5.13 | 13.3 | 12.71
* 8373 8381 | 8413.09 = 5.17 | 13.0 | 13.58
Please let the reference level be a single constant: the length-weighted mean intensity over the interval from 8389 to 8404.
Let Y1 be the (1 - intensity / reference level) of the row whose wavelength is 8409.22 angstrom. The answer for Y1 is 0.05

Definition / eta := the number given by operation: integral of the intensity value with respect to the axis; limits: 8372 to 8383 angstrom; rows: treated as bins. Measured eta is 147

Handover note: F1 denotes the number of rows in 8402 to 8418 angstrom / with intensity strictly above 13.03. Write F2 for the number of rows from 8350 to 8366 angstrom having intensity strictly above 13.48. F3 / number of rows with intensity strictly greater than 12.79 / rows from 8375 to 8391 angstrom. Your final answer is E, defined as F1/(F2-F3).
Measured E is 6.0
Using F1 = 6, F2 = 3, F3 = 2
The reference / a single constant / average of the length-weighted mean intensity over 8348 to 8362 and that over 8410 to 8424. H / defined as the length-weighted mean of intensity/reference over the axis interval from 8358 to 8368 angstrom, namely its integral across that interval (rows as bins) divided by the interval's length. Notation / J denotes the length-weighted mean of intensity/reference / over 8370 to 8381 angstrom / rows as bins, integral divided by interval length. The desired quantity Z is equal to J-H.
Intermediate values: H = 0.999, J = 0.99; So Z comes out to -0.006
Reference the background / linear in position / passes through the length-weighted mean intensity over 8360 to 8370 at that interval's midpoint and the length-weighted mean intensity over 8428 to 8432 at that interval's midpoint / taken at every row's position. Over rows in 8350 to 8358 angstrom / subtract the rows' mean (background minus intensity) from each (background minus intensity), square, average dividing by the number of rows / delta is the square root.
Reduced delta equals 0.84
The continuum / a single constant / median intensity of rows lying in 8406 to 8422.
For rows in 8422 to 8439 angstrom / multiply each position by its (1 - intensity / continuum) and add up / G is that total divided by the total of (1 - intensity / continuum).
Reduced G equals 8434.9 angstrom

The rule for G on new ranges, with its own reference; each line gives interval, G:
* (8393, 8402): 8400.9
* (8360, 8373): 8368.8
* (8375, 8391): 8386.0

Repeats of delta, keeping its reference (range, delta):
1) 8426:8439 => 0.99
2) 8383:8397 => 0.88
